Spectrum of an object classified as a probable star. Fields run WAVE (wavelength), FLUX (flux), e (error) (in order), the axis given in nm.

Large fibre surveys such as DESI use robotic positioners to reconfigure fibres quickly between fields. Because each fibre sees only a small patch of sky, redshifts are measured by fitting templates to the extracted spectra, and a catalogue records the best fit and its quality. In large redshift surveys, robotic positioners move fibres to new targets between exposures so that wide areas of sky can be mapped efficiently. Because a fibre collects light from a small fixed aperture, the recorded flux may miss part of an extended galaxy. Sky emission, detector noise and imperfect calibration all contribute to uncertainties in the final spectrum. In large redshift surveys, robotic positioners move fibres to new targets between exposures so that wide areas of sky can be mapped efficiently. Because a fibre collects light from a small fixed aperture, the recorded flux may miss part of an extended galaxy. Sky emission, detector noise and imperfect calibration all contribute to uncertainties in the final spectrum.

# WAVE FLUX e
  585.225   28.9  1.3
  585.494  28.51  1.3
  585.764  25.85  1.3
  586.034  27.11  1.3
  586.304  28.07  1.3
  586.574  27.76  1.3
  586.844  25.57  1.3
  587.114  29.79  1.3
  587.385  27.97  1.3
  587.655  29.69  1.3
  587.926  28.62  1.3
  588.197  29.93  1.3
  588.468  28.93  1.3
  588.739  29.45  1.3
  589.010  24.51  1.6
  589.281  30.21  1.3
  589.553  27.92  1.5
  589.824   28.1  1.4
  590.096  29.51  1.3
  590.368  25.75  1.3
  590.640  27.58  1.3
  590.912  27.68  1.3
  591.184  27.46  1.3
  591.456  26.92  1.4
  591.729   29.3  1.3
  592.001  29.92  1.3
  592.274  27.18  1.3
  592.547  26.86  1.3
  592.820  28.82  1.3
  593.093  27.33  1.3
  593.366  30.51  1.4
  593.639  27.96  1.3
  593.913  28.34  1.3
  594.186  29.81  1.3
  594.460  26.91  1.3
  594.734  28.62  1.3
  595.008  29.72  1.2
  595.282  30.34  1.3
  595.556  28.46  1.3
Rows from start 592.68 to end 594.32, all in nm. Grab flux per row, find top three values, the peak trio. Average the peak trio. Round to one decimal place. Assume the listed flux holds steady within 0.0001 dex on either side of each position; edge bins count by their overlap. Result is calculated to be 29.7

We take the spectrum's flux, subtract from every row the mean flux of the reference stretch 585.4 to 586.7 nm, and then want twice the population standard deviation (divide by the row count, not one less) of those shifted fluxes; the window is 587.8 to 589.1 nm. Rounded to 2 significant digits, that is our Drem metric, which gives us 3.9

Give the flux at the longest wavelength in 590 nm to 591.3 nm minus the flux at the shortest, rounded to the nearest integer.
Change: -2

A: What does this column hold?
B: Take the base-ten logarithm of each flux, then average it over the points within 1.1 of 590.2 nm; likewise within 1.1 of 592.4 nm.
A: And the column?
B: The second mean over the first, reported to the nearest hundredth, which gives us 1.00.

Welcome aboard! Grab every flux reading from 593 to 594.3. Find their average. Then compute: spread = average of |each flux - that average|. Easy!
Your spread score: 1.1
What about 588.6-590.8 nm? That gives 1.4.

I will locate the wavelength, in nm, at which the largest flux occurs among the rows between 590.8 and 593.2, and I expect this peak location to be 592.001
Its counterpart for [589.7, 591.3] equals 590.096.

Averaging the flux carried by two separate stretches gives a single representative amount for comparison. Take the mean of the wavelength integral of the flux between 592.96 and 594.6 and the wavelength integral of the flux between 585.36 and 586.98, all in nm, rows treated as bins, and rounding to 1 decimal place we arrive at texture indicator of 45.3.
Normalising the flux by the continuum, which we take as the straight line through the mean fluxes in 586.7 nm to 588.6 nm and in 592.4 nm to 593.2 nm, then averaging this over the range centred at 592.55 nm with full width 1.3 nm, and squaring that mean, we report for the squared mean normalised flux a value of 1.02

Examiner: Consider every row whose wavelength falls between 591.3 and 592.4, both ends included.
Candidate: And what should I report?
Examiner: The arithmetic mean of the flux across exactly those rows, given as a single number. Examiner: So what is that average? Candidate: 28.3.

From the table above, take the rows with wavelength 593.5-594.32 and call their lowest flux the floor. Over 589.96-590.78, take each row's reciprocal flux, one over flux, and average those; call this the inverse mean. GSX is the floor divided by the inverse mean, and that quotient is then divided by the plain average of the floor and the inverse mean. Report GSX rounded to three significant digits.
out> 55.0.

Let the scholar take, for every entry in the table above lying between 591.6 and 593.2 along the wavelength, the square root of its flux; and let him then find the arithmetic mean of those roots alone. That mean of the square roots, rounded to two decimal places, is 5.31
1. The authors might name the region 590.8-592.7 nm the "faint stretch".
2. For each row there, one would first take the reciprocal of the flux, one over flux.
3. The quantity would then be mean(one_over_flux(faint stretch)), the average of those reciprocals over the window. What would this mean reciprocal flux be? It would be 0.0359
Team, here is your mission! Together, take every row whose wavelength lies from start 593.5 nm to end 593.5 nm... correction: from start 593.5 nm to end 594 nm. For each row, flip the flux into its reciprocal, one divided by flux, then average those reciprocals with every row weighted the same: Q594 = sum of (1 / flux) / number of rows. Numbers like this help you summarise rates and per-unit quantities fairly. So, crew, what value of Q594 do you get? 0.0355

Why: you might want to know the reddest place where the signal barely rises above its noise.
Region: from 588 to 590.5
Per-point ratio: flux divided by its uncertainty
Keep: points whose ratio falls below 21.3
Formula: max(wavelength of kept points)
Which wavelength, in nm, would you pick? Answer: 590.368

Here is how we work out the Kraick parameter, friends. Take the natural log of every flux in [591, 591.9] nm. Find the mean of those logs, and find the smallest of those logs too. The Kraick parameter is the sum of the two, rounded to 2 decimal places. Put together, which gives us 6.62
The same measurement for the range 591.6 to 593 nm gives 6.64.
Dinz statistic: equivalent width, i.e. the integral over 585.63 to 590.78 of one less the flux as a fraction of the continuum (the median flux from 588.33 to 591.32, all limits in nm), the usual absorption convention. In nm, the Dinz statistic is -0.018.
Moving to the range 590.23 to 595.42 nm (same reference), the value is -0.064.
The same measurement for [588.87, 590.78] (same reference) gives 0.018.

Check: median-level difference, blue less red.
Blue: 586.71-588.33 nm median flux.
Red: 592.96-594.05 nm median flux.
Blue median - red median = 1.0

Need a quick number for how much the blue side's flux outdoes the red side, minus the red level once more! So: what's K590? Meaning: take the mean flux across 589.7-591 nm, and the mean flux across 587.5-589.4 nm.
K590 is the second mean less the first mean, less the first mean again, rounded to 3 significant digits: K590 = -26.7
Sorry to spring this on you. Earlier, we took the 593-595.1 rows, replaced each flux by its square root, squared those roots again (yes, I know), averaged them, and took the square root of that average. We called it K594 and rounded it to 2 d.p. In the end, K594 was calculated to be 5.35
